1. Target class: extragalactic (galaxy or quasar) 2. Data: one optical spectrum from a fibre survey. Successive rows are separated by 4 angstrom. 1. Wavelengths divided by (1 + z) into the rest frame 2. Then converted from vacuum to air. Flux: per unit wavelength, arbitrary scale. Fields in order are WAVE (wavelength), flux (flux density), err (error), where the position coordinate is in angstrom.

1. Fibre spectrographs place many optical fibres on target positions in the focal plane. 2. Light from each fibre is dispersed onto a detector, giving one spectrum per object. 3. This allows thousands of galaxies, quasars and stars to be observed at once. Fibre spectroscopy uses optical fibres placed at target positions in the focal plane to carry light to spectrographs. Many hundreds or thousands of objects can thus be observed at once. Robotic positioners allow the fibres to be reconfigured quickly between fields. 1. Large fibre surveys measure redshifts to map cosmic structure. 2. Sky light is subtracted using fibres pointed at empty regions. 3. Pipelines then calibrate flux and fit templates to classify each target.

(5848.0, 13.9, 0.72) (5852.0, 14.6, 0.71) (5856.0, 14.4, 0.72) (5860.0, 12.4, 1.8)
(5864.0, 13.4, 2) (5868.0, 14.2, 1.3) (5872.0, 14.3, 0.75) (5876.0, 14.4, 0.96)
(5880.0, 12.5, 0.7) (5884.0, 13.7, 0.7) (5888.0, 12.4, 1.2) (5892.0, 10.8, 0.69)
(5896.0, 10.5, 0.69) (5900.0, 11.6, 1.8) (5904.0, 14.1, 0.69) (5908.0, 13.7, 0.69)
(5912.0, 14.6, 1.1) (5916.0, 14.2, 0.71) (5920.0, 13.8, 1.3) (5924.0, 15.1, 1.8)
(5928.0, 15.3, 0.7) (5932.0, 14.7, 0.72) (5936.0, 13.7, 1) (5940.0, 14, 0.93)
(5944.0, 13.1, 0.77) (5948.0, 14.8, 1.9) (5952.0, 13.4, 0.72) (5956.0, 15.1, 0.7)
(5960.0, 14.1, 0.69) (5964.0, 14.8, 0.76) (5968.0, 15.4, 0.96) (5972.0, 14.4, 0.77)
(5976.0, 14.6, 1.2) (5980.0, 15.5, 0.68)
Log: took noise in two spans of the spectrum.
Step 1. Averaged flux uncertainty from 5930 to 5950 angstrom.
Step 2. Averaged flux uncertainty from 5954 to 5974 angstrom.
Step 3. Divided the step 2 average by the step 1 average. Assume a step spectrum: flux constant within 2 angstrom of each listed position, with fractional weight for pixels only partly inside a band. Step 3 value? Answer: 0.73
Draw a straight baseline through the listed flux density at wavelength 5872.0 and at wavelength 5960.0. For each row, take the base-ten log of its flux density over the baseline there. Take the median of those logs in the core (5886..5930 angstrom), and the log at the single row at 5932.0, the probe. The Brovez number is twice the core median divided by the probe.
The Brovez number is -1.5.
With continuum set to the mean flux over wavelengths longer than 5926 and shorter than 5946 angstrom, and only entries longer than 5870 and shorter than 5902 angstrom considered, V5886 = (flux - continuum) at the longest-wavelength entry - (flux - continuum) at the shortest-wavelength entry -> -2.7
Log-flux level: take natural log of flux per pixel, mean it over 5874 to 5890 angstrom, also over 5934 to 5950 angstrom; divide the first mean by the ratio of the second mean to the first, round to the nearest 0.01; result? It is 2.53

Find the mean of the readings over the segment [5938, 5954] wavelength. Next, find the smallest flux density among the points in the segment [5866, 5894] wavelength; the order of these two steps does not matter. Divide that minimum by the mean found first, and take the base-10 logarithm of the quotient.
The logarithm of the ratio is -0.107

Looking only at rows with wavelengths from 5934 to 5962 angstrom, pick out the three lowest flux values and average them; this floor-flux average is 13.4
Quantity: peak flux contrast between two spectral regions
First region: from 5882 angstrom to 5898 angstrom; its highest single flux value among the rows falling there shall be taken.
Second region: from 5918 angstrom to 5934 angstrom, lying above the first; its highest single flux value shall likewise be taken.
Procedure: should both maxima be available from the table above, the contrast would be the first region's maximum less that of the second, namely -1.60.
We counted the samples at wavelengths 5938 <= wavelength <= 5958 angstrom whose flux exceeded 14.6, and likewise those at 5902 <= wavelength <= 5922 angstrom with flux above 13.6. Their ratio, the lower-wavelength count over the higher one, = 2.5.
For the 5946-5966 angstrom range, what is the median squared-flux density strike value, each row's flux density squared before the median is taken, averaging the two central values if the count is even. 219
